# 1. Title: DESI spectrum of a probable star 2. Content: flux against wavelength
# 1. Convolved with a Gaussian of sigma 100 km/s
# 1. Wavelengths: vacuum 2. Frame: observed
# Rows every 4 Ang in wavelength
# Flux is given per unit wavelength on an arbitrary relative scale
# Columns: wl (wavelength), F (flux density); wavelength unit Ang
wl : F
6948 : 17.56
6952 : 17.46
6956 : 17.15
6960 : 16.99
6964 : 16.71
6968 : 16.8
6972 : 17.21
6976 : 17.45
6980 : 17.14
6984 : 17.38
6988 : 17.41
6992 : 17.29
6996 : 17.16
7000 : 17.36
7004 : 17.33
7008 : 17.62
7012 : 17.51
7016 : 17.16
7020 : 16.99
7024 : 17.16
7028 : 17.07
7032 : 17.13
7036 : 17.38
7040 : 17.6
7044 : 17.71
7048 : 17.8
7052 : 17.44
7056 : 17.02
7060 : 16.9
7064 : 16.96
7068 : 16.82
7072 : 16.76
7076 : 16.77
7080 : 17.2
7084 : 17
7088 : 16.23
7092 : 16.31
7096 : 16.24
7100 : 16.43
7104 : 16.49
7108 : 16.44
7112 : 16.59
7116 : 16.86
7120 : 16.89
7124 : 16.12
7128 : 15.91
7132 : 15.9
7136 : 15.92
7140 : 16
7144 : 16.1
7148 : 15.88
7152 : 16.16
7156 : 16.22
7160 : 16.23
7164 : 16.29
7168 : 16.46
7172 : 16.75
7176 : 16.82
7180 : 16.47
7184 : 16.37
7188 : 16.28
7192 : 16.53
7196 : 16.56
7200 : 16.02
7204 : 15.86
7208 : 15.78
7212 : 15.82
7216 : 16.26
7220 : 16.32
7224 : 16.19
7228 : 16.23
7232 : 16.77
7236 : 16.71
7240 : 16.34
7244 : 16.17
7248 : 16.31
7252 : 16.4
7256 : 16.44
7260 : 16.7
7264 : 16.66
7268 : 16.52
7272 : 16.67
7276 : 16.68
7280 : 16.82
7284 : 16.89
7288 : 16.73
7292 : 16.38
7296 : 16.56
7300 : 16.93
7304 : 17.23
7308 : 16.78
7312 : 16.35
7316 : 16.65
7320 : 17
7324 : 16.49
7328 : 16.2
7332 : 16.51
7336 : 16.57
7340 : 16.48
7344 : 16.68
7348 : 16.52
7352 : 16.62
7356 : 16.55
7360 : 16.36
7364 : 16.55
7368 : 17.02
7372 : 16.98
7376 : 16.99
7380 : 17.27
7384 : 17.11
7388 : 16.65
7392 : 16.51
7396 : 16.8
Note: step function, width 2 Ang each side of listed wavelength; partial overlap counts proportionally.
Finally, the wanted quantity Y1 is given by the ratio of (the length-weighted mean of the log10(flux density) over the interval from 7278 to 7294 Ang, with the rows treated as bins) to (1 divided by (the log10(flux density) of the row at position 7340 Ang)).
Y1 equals 1.49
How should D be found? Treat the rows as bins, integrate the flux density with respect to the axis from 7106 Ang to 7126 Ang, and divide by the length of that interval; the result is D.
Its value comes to 16.6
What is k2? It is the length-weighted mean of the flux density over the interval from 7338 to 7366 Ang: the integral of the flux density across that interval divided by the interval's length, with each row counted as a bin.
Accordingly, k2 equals 16.5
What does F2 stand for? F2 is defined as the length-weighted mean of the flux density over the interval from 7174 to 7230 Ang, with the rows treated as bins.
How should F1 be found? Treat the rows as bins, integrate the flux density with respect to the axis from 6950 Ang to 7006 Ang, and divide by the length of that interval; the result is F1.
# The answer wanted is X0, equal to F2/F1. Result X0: 0.94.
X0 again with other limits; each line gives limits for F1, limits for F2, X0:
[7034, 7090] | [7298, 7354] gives 0.97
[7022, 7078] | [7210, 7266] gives 0.95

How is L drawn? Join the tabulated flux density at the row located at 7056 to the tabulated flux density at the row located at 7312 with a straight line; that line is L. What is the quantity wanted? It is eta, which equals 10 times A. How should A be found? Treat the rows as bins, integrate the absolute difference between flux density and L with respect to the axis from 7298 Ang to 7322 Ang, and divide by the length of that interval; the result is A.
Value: 5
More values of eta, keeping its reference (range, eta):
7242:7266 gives 2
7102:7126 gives 3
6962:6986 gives 3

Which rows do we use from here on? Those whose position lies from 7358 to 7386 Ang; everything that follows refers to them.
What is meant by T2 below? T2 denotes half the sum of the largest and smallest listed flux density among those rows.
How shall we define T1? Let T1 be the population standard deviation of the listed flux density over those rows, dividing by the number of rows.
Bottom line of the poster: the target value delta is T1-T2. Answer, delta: -16.5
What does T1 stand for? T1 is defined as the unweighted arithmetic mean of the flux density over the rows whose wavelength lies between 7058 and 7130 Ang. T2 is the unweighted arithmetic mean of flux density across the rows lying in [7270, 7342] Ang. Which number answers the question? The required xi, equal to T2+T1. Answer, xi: 33.3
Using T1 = 16.6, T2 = 16.7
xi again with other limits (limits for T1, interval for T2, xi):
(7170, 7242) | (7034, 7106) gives 33.3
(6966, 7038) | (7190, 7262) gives 33.6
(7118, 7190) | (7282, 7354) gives 32.9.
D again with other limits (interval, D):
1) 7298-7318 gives 16.8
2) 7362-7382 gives 17.0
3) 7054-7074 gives 16.9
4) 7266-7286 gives 16.7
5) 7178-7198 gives 16.4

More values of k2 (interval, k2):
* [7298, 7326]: 16.8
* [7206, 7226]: 16.1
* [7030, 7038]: 17.3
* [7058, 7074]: 16.9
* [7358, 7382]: 16.9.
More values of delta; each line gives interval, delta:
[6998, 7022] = -17.1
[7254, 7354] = -16.5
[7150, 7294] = -16.1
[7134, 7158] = -15.9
